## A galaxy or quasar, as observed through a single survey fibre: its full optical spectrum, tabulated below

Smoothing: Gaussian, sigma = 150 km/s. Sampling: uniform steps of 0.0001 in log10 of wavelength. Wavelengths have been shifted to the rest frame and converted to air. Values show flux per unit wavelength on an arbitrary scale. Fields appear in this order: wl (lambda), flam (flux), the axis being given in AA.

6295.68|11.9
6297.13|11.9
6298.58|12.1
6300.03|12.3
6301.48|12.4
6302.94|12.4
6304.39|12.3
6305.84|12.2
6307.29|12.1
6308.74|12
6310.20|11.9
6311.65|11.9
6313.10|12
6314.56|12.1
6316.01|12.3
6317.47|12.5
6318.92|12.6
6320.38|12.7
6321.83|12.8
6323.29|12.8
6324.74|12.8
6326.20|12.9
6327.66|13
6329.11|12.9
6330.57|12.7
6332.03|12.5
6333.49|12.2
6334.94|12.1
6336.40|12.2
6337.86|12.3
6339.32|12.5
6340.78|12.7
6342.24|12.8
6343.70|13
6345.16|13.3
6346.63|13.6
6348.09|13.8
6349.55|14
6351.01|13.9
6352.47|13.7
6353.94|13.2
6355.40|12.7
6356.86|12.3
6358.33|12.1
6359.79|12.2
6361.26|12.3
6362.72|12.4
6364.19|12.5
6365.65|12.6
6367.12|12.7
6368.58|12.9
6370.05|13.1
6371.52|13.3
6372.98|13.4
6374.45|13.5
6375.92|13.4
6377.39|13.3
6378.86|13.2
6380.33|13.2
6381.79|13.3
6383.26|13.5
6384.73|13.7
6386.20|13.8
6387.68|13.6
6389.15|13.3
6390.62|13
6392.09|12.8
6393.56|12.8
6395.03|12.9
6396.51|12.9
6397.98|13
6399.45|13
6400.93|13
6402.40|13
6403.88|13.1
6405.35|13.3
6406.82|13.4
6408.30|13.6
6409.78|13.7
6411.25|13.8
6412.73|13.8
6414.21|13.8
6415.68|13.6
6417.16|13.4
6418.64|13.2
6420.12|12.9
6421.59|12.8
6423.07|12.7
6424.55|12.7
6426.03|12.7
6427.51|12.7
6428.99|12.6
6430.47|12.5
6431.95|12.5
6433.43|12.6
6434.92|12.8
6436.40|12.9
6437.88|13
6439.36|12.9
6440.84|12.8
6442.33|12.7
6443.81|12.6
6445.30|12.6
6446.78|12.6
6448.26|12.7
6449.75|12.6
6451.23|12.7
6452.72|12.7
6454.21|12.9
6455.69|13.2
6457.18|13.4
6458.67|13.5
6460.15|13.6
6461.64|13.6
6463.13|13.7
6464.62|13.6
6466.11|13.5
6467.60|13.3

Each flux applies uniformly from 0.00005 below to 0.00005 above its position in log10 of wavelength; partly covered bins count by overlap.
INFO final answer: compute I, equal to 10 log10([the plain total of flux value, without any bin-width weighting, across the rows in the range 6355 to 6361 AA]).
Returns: 16.9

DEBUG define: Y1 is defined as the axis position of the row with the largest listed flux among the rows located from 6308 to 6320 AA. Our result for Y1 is 6318.92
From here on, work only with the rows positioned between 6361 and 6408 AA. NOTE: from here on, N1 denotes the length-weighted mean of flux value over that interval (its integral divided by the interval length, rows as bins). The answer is 13.1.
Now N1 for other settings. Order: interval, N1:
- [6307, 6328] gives 12.4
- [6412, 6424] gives 13.3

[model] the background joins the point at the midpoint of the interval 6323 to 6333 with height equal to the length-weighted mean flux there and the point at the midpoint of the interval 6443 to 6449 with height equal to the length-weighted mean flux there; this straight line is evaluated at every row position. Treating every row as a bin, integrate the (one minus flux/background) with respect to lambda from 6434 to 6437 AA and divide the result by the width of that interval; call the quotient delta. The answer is -0.014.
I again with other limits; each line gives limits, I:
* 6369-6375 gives 17.3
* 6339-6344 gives 17.1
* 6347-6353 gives 17.4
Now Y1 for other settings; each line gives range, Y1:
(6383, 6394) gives 6386.20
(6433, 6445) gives 6437.88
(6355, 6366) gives 6355.40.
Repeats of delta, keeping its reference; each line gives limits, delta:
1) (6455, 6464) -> -0.070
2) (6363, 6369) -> 0.008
